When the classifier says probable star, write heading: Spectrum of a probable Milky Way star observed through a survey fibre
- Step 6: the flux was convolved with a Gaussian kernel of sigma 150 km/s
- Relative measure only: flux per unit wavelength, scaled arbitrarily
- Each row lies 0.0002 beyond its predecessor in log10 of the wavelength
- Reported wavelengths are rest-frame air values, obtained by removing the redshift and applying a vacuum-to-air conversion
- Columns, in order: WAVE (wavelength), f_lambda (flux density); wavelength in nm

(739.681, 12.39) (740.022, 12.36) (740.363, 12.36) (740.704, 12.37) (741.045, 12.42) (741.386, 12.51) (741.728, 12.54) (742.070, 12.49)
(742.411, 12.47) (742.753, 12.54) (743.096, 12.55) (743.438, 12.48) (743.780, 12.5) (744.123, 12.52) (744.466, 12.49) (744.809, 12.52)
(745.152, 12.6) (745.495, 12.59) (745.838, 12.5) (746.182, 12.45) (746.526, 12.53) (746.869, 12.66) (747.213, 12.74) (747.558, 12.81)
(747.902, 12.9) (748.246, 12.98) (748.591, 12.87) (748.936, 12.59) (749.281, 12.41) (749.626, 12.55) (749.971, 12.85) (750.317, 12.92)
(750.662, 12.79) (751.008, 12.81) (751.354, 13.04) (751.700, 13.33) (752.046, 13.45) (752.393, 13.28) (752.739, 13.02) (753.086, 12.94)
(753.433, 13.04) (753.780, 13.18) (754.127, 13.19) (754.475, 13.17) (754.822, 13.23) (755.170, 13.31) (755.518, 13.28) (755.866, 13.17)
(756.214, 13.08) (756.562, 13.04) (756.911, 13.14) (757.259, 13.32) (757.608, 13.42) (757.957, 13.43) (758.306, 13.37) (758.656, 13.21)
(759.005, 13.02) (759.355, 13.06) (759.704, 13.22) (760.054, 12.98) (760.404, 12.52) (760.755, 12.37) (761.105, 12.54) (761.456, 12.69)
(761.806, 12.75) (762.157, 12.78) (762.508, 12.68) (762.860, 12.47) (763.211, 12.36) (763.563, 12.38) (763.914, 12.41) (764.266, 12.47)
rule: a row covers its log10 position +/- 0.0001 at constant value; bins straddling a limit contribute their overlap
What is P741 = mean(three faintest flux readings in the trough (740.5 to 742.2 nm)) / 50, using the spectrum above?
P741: 0.2485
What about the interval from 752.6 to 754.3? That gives 0.2600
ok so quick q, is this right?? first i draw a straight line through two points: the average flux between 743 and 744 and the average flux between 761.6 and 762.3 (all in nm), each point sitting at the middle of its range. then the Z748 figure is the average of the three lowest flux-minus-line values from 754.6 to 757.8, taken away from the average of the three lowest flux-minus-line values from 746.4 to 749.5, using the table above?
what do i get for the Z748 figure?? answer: -0.5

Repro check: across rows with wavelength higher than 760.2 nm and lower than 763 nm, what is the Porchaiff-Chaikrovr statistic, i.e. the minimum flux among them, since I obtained 12.37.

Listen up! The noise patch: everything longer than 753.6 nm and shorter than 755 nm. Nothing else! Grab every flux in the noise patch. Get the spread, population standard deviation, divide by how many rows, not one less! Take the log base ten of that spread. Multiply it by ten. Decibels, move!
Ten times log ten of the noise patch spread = -16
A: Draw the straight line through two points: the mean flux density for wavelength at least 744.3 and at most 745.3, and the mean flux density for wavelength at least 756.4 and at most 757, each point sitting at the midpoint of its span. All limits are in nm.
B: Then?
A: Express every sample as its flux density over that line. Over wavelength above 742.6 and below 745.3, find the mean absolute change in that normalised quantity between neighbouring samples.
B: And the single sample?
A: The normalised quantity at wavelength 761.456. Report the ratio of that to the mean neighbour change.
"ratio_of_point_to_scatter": 372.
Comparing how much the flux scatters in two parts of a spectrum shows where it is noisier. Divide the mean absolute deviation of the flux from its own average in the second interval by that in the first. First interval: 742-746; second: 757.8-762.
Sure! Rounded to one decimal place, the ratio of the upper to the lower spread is 9.1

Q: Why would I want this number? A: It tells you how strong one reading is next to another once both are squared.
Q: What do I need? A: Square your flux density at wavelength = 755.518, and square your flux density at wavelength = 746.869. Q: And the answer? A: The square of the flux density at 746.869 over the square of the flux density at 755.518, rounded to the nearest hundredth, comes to 0.91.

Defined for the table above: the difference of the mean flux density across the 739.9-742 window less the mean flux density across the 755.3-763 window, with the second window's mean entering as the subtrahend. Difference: -0.55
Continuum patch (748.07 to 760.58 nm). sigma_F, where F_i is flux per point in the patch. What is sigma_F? 0.26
